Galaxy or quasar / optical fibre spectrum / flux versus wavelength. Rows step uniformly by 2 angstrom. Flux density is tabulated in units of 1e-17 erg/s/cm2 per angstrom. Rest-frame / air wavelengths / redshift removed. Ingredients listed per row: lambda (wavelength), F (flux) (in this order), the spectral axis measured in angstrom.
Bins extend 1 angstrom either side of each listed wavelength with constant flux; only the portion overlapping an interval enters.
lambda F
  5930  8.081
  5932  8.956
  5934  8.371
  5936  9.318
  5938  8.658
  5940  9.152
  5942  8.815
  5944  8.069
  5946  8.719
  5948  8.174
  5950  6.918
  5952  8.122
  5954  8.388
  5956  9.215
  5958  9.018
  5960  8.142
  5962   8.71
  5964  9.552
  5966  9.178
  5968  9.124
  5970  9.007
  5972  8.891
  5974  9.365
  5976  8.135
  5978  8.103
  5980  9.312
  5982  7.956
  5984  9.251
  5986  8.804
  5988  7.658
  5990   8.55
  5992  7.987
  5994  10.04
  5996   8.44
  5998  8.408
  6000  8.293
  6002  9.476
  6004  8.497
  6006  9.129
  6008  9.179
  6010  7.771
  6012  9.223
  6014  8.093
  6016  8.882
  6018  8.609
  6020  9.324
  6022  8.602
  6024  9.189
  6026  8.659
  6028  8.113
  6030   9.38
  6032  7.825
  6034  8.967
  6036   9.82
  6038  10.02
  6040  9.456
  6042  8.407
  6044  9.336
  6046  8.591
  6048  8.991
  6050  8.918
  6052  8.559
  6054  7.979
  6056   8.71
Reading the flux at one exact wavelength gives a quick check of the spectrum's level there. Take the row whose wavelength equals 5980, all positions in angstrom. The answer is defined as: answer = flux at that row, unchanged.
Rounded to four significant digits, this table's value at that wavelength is 9.312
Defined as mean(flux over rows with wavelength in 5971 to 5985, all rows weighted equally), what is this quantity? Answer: 8.72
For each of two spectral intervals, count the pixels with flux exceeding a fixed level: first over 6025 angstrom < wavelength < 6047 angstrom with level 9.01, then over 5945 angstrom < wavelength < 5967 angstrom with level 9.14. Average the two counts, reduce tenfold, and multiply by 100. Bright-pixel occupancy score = 40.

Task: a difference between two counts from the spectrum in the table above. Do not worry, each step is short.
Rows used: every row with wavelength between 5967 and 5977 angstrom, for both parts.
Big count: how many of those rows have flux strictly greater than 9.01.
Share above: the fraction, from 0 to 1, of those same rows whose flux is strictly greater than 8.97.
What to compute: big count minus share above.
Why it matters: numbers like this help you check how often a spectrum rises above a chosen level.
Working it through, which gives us 1.40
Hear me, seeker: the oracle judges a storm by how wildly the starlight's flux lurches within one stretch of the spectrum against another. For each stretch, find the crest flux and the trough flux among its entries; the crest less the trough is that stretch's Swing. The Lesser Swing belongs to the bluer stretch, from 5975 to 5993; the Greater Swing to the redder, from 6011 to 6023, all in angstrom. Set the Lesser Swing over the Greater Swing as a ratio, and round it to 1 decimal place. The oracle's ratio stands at 1.3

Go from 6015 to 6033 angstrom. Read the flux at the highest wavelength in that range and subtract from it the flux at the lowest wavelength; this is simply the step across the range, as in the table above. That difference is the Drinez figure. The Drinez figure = -1.06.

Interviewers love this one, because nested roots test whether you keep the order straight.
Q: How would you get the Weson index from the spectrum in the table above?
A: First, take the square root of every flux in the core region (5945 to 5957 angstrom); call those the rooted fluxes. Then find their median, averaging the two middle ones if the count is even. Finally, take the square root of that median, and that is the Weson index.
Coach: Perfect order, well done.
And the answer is 1.696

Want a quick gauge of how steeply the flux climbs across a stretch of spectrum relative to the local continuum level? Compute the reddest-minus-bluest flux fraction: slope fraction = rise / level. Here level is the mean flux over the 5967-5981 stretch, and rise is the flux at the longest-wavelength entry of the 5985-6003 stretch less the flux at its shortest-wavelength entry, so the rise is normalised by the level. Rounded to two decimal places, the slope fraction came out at 0.08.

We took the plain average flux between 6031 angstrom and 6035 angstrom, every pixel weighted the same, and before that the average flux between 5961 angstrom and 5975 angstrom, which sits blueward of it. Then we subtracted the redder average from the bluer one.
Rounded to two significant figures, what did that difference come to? 0.72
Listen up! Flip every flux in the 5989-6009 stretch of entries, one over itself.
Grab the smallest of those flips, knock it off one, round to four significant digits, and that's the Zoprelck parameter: 0.9004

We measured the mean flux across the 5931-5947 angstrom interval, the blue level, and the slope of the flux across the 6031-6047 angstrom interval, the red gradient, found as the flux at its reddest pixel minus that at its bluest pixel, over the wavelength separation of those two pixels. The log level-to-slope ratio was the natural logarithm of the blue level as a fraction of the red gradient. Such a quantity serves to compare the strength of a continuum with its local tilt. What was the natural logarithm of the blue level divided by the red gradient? 5.08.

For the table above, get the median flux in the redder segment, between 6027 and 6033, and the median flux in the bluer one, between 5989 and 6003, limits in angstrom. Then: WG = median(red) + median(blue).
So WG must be 16.6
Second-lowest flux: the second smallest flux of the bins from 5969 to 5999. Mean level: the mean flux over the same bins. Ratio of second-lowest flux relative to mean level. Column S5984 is 0.919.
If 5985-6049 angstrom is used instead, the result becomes 0.883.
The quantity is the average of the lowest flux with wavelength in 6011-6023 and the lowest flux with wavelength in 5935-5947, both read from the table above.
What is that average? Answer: 8.1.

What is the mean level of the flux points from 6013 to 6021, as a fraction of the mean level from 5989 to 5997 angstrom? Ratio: 1.00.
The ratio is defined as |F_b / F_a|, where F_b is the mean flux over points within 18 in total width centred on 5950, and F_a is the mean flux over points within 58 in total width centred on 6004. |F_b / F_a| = 0.969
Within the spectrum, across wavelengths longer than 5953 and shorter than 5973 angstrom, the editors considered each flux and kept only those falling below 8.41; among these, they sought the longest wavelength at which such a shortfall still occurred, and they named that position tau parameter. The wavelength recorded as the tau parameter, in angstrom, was 5960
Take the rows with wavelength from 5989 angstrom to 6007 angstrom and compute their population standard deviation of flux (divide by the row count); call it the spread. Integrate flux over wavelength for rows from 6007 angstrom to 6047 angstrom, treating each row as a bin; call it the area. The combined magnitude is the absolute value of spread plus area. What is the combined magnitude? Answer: 356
